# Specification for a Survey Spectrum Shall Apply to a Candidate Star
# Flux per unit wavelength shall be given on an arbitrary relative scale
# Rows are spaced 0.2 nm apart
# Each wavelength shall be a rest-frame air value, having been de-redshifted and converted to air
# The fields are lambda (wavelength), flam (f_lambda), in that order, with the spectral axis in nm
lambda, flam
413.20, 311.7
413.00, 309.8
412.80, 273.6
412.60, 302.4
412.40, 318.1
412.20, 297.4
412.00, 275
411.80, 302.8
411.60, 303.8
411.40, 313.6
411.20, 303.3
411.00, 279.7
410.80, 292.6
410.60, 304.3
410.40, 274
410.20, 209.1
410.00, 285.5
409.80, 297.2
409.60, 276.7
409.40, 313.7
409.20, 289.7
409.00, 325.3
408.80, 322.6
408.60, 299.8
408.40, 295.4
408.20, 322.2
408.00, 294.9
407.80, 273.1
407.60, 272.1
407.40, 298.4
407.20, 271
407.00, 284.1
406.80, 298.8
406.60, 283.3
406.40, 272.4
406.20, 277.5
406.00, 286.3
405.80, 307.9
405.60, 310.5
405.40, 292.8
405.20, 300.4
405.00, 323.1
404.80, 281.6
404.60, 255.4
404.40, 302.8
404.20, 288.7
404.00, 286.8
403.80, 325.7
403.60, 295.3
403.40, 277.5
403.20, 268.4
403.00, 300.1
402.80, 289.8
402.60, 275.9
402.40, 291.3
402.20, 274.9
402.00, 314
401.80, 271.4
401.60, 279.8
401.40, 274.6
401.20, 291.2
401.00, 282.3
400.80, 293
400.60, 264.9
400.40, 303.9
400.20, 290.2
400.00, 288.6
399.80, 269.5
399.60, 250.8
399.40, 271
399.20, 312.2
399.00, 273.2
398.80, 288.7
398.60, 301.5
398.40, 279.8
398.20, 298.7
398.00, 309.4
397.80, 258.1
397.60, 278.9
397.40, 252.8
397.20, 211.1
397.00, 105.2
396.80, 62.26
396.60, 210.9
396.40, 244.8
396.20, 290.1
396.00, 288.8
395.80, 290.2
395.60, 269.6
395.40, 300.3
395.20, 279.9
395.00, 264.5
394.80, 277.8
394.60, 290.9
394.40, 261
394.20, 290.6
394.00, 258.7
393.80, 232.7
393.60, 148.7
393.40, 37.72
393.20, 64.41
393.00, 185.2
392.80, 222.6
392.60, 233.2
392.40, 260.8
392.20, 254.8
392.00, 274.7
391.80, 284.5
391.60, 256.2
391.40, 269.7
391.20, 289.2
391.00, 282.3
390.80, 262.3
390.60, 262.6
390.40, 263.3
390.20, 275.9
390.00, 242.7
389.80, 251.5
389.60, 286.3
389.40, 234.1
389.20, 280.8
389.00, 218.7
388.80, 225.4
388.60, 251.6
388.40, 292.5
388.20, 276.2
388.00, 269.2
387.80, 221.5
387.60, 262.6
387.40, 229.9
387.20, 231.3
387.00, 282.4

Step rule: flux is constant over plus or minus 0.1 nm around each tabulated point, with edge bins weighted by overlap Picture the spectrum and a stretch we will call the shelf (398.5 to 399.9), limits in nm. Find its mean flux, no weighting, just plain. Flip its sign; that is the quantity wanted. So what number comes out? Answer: -281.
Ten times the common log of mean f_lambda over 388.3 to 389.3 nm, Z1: 24.0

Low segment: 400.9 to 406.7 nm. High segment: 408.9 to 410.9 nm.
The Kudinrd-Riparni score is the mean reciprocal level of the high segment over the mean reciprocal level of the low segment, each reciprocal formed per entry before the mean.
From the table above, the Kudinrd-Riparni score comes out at 1.02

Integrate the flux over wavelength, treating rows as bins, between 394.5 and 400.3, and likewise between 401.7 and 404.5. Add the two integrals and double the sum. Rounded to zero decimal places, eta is 4669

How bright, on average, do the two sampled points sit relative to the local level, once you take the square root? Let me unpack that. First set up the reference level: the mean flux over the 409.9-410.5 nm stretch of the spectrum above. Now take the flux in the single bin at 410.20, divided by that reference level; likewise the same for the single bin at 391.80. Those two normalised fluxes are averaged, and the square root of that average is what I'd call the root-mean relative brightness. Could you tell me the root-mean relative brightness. 0.98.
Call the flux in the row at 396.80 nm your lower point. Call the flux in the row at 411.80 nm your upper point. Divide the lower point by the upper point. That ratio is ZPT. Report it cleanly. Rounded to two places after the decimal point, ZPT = 0.21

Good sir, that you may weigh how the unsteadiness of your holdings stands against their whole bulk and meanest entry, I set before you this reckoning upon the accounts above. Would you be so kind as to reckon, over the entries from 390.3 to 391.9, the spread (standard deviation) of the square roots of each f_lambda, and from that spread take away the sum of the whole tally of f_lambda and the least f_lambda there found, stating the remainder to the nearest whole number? -2426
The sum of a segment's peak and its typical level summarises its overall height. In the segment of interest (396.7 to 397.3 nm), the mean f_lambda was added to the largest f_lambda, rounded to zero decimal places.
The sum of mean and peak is 337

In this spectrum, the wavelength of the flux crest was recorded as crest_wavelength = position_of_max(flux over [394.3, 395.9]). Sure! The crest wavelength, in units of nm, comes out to 395.40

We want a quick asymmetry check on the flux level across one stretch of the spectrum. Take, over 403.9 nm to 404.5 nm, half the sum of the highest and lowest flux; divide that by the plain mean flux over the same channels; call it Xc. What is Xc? 1.01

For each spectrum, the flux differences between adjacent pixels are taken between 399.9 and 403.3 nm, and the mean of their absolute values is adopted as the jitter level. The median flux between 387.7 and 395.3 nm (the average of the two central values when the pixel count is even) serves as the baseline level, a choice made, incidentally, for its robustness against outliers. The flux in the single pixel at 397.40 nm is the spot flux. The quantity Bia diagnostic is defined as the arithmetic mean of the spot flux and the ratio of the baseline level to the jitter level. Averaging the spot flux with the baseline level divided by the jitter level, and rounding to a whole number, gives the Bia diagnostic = 133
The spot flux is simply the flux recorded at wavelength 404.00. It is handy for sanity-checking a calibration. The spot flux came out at 286.8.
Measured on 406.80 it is 298.8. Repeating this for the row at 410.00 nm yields 285.5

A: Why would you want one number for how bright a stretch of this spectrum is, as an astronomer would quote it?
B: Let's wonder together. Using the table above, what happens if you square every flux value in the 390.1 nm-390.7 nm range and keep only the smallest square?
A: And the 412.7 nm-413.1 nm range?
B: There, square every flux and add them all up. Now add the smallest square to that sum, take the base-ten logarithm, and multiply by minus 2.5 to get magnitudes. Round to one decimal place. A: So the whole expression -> -13.4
